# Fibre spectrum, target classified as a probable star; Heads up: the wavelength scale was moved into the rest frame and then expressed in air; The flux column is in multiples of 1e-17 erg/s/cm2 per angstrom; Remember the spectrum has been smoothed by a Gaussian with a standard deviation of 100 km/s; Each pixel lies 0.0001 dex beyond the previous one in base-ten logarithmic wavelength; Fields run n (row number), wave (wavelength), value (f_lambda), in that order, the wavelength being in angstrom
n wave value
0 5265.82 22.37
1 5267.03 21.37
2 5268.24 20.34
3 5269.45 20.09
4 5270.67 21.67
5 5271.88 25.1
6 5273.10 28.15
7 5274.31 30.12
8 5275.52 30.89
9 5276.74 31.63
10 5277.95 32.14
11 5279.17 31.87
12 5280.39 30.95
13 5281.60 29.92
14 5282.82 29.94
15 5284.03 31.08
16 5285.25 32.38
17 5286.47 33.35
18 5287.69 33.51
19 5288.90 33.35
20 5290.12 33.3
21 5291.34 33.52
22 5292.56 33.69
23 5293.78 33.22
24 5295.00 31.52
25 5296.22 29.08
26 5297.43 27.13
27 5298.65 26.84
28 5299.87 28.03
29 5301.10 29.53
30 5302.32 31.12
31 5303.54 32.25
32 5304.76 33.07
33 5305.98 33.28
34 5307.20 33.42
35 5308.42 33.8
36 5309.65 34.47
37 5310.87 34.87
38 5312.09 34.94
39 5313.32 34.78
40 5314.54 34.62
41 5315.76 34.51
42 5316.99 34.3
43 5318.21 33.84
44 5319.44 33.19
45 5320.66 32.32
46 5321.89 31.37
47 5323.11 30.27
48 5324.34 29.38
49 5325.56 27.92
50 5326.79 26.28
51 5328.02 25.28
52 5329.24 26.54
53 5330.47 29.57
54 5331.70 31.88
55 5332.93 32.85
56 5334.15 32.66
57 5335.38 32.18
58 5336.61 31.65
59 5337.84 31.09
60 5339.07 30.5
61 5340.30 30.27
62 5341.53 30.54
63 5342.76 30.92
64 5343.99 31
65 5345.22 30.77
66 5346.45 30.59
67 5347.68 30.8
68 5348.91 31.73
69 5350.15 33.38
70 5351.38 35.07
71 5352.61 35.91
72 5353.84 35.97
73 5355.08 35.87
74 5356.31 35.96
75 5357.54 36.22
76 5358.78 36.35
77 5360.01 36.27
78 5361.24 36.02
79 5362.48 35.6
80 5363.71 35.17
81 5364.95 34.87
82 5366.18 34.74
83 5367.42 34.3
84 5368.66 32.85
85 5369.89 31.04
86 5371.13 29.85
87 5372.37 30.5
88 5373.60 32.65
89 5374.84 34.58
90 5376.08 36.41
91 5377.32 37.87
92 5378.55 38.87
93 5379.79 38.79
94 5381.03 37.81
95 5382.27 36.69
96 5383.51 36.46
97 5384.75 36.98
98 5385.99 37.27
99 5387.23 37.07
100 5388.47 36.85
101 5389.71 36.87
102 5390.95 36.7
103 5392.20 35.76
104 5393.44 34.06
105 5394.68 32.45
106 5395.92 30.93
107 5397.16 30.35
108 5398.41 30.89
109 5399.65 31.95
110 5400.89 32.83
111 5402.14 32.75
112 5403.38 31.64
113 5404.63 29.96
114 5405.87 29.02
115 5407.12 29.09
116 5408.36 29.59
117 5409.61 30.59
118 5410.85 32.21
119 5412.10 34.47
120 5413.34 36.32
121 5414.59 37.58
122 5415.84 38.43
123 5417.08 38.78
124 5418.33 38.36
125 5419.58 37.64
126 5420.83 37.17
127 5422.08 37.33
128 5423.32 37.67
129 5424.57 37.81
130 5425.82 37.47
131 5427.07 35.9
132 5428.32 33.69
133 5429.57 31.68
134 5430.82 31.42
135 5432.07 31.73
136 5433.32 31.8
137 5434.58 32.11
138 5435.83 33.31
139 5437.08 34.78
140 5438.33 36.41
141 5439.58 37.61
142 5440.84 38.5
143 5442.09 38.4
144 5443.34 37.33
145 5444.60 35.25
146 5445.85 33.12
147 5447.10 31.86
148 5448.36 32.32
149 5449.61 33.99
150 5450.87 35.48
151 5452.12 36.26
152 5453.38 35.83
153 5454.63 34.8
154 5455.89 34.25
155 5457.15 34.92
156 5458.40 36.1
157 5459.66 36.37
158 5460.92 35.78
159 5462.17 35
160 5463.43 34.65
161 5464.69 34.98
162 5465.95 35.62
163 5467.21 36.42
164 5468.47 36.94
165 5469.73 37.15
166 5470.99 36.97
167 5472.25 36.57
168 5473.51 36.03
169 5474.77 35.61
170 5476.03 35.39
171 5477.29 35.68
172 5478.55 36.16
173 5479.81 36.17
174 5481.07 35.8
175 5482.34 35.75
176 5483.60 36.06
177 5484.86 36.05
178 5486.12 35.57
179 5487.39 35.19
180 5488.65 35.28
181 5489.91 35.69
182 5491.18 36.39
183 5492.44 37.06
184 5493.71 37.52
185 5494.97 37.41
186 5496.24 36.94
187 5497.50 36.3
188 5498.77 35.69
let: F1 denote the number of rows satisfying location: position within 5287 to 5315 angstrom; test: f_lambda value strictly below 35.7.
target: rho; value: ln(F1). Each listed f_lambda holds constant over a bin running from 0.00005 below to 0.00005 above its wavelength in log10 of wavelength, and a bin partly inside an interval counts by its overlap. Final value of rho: 3.1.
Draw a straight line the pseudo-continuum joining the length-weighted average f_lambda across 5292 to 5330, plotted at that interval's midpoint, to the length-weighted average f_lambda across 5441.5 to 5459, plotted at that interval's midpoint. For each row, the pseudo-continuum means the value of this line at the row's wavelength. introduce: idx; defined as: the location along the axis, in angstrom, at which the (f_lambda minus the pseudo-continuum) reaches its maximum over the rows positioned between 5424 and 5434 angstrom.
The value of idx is 5424.57 angstrom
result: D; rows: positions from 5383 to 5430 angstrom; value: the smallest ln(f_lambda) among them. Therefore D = 3.37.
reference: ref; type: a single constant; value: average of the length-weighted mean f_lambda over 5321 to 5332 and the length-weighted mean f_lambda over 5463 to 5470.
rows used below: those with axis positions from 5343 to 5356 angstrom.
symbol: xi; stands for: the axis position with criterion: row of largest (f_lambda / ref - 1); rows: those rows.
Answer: 5353.84 angstrom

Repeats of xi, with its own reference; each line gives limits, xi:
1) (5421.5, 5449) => 5440.84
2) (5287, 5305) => 5292.56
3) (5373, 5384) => 5378.55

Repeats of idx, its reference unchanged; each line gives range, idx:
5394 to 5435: 5417.08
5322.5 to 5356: 5353.84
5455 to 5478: 5469.73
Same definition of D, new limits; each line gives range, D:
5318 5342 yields 3.23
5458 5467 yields 3.55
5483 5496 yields 3.56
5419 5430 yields 3.46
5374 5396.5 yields 3.43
